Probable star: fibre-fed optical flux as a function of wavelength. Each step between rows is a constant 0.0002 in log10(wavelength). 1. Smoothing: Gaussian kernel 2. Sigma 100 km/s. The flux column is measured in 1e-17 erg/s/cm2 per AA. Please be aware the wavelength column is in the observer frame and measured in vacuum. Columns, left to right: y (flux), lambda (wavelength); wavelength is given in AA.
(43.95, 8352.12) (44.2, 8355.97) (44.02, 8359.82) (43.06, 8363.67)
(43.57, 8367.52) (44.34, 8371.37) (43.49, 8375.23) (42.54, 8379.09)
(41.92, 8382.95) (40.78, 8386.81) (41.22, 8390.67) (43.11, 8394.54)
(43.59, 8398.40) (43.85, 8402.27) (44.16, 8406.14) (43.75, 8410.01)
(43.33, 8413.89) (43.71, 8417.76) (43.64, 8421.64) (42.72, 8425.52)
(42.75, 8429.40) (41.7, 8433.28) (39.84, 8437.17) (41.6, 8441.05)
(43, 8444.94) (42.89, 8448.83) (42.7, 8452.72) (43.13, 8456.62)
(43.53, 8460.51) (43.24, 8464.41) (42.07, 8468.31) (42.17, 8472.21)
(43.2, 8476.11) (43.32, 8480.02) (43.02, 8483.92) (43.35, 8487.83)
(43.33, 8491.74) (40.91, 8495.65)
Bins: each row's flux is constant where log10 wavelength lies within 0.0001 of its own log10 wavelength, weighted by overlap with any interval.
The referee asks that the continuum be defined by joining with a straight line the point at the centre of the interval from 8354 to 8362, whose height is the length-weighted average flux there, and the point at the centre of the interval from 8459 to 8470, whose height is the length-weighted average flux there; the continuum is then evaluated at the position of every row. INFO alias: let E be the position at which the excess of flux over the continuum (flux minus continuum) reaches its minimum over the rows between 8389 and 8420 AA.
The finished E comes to 8390.67 AA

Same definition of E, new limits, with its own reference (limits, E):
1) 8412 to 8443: 8437.17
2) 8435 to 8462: 8437.17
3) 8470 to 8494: 8472.21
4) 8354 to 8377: 8363.67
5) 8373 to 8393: 8386.81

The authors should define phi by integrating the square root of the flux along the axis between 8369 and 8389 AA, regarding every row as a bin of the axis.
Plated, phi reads 131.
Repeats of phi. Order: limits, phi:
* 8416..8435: 124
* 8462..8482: 131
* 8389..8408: 125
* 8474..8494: 131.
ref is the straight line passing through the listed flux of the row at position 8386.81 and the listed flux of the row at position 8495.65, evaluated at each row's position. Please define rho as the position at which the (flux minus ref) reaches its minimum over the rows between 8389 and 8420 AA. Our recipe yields 8390.67 AA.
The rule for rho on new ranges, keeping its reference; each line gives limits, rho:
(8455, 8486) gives 8468.31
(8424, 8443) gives 8437.17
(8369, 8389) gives 8386.81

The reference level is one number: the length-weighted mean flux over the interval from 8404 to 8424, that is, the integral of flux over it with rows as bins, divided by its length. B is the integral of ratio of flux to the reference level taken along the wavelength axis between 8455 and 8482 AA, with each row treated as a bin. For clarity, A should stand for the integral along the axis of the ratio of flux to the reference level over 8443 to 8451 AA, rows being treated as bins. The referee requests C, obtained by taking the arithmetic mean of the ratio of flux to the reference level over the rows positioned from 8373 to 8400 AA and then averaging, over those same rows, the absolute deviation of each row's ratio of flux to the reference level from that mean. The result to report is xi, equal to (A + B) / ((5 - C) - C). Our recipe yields 6.9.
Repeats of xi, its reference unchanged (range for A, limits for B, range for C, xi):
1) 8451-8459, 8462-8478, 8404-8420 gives 4.7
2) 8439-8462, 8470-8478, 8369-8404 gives 6.1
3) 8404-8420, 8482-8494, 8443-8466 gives 5.6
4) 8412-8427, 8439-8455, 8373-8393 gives 6.1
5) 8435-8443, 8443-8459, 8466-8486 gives 4.7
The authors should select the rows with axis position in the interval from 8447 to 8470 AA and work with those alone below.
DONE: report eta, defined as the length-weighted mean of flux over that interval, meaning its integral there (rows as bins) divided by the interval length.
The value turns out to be 42.9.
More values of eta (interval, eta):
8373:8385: 42.7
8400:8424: 43.7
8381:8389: 41.4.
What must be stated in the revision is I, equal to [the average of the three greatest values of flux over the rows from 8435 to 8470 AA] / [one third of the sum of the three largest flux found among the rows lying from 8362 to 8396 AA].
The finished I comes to 0.99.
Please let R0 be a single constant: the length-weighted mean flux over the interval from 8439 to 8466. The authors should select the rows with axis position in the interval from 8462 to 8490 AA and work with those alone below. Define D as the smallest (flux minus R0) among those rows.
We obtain -0.8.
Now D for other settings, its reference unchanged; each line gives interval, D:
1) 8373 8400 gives -2.1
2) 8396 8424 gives 0.5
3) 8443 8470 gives -0.8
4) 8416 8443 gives -3.0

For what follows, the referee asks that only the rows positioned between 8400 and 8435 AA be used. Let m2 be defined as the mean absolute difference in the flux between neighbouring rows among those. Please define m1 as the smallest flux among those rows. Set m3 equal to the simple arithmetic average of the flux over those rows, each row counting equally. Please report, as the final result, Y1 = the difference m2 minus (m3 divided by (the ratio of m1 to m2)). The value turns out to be -0.017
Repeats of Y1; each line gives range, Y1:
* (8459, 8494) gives -0.010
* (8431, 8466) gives -0.052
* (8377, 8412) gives -0.034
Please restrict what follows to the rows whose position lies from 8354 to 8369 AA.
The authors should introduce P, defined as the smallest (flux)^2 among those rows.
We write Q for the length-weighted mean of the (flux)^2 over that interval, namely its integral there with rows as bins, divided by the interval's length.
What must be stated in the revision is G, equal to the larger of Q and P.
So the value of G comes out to 1911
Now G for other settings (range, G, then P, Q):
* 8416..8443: 1788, 1587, 1788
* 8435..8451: 1753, 1587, 1753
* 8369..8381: 1889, 1810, 1889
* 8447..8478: 1838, 1770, 1838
